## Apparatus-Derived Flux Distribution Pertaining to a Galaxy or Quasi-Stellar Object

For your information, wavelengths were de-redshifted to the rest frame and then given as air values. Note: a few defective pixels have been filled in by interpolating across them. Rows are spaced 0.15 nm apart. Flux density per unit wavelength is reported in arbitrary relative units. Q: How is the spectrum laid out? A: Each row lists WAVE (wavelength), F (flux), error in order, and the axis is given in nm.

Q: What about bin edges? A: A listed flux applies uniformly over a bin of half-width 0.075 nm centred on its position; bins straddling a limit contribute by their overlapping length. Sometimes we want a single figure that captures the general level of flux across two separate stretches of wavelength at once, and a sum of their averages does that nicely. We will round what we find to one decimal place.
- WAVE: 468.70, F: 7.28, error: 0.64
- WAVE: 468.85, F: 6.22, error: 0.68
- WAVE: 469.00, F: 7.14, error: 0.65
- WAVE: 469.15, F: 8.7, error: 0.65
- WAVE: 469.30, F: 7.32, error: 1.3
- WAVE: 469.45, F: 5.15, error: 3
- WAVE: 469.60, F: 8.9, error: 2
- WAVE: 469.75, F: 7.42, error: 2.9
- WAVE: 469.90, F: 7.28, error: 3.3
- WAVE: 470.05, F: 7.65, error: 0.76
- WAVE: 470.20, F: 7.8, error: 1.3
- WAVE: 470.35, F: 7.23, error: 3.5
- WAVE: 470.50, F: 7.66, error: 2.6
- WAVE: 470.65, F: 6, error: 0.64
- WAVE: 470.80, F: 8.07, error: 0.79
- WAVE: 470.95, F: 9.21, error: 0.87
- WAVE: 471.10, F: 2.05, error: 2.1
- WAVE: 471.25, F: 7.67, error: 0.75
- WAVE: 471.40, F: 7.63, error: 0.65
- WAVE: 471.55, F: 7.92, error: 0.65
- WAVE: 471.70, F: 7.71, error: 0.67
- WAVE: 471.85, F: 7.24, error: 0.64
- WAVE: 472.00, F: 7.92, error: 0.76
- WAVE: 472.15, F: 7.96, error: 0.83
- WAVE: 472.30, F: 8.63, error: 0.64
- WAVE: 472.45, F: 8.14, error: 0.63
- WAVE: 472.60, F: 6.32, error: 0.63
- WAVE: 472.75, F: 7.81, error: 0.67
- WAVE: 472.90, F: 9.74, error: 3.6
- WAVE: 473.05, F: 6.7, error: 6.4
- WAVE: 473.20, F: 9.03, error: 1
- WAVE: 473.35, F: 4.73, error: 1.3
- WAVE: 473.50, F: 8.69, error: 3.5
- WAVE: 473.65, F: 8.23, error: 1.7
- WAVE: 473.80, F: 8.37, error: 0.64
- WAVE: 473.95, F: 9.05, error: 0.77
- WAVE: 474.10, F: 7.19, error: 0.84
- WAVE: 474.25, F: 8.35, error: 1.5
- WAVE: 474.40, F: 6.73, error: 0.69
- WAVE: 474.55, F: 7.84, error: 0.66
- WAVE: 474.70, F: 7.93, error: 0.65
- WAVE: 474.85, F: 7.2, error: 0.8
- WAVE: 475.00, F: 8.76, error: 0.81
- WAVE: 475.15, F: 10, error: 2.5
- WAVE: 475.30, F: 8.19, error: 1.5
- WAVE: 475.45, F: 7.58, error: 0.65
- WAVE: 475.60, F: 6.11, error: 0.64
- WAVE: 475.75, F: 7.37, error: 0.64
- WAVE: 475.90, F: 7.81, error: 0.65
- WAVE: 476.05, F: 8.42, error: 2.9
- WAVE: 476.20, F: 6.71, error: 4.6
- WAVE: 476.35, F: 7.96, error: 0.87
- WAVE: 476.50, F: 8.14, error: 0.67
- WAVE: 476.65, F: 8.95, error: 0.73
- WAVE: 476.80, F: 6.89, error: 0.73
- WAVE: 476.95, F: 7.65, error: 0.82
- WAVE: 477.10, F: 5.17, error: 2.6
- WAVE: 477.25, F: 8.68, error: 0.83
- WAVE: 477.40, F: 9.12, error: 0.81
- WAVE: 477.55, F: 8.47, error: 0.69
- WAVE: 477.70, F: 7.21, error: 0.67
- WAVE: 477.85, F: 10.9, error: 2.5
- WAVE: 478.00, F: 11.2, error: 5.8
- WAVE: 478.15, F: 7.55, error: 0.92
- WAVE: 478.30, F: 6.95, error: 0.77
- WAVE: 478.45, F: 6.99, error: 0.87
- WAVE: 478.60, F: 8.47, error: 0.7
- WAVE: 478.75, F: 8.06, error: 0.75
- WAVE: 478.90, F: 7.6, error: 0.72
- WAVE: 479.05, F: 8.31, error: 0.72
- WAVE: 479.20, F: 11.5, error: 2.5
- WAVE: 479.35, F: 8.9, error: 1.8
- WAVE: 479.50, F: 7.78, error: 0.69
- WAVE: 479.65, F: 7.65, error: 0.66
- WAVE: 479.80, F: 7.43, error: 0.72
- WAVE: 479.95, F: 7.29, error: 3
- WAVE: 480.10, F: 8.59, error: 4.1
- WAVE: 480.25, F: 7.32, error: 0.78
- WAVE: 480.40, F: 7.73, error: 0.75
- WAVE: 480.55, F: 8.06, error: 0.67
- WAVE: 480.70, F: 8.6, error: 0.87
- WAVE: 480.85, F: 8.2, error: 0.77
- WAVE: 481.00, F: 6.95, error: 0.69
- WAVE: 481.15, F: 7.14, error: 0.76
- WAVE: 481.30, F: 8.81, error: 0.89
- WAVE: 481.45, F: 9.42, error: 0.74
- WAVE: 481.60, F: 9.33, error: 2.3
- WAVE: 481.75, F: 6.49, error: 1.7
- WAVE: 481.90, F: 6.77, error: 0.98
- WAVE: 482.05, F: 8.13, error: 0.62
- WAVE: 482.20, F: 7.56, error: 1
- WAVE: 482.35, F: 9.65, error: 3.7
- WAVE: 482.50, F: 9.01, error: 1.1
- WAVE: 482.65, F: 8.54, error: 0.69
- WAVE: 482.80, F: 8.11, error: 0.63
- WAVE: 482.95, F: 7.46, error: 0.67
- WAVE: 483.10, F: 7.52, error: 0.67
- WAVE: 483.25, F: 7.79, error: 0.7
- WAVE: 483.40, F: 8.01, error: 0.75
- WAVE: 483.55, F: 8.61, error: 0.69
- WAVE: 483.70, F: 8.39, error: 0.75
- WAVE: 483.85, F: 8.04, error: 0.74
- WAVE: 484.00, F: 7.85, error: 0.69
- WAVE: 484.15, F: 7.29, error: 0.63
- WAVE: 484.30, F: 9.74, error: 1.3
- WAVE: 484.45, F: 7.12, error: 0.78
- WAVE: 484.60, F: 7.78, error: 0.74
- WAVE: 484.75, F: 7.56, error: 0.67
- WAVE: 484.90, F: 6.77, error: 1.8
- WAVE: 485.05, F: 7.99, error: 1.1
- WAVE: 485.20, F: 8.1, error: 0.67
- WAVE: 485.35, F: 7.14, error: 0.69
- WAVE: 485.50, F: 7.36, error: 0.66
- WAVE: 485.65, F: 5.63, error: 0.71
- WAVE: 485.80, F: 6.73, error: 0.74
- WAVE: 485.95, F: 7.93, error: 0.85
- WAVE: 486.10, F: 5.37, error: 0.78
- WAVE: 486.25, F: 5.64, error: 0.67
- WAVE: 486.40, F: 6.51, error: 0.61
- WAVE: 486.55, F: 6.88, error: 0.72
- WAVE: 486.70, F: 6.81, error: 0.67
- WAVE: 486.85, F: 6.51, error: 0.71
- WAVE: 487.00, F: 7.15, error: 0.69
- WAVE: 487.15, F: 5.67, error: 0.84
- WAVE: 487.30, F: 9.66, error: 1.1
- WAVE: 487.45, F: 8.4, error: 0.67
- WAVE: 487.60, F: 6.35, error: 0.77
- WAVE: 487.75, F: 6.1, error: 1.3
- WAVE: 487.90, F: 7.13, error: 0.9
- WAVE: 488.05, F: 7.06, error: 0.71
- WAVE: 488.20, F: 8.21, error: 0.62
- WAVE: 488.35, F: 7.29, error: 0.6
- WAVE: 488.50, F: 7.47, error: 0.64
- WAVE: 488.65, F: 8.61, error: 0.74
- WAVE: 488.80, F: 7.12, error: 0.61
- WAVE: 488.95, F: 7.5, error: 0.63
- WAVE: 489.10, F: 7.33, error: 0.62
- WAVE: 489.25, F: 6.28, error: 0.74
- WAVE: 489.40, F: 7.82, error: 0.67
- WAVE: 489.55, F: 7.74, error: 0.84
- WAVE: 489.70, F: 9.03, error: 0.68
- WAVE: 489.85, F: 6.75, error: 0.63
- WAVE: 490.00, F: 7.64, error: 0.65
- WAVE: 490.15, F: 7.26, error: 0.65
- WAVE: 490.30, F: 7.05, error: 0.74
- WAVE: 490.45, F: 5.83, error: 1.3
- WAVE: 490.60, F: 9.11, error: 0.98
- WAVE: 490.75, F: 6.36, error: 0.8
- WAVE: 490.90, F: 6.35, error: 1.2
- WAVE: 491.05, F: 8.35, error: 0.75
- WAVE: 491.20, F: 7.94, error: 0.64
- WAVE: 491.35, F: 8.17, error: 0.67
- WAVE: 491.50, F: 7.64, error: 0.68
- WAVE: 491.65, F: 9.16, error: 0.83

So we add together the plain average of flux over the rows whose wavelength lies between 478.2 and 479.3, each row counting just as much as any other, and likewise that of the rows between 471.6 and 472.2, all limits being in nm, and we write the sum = 16.0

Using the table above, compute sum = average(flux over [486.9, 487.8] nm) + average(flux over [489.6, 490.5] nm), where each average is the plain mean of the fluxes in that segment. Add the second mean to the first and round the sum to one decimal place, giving 14.5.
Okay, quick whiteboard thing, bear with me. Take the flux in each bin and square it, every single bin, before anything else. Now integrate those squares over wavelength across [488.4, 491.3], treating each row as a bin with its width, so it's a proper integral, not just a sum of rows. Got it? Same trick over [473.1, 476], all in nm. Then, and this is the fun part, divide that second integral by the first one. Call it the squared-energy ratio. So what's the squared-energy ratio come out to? 1.12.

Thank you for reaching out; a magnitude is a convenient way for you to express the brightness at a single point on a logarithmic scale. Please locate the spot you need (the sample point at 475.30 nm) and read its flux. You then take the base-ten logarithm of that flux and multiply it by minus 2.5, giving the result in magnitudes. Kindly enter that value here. -2.28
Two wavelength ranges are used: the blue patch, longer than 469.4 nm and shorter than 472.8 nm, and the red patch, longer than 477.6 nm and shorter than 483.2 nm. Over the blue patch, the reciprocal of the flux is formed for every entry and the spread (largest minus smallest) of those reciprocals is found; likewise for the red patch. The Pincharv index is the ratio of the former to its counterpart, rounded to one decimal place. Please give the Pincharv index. 5.6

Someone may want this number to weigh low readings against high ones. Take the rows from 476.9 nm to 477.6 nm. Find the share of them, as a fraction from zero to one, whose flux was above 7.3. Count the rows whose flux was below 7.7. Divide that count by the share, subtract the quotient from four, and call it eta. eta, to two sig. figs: 1.5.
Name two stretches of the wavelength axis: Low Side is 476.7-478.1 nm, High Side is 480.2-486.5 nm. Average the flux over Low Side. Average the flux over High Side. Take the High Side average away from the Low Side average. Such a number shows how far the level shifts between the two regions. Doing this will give 0.6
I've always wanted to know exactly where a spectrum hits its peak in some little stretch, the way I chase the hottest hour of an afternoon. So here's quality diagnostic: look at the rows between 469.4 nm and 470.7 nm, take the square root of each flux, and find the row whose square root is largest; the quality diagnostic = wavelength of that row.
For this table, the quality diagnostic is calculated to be 469.60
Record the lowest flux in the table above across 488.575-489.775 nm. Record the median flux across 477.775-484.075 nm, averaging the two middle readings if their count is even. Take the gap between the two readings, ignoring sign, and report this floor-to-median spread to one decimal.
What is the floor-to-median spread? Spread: 1.8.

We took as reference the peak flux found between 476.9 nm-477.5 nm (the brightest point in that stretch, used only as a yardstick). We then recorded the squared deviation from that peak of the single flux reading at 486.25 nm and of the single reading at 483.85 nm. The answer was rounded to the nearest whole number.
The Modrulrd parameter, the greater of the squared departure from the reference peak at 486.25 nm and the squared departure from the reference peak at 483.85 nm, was 12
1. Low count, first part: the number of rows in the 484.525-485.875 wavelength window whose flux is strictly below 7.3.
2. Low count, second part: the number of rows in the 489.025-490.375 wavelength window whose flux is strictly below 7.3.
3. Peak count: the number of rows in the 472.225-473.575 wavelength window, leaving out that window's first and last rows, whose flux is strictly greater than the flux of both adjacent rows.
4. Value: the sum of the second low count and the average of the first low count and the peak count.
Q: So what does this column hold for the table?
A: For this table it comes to 7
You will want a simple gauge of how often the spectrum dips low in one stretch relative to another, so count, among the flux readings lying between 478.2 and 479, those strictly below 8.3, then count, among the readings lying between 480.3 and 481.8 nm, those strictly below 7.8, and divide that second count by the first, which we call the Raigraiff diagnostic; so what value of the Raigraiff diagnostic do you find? 1.0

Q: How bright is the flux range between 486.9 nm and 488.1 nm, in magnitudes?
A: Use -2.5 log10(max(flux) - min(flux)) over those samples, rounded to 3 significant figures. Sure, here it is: -1.50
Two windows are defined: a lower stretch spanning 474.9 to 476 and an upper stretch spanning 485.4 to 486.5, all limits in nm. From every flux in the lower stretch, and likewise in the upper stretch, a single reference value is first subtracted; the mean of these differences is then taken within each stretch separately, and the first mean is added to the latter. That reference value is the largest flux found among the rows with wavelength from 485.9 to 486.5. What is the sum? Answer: -1.4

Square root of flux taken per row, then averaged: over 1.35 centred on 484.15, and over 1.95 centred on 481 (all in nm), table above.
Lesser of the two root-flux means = 2.82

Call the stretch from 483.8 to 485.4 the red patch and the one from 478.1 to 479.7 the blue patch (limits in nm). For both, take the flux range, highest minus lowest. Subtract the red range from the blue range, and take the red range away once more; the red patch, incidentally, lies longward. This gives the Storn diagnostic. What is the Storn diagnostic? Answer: -1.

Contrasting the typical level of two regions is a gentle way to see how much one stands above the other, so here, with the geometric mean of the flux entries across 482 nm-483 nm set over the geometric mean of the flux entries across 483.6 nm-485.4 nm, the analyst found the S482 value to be 1.07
